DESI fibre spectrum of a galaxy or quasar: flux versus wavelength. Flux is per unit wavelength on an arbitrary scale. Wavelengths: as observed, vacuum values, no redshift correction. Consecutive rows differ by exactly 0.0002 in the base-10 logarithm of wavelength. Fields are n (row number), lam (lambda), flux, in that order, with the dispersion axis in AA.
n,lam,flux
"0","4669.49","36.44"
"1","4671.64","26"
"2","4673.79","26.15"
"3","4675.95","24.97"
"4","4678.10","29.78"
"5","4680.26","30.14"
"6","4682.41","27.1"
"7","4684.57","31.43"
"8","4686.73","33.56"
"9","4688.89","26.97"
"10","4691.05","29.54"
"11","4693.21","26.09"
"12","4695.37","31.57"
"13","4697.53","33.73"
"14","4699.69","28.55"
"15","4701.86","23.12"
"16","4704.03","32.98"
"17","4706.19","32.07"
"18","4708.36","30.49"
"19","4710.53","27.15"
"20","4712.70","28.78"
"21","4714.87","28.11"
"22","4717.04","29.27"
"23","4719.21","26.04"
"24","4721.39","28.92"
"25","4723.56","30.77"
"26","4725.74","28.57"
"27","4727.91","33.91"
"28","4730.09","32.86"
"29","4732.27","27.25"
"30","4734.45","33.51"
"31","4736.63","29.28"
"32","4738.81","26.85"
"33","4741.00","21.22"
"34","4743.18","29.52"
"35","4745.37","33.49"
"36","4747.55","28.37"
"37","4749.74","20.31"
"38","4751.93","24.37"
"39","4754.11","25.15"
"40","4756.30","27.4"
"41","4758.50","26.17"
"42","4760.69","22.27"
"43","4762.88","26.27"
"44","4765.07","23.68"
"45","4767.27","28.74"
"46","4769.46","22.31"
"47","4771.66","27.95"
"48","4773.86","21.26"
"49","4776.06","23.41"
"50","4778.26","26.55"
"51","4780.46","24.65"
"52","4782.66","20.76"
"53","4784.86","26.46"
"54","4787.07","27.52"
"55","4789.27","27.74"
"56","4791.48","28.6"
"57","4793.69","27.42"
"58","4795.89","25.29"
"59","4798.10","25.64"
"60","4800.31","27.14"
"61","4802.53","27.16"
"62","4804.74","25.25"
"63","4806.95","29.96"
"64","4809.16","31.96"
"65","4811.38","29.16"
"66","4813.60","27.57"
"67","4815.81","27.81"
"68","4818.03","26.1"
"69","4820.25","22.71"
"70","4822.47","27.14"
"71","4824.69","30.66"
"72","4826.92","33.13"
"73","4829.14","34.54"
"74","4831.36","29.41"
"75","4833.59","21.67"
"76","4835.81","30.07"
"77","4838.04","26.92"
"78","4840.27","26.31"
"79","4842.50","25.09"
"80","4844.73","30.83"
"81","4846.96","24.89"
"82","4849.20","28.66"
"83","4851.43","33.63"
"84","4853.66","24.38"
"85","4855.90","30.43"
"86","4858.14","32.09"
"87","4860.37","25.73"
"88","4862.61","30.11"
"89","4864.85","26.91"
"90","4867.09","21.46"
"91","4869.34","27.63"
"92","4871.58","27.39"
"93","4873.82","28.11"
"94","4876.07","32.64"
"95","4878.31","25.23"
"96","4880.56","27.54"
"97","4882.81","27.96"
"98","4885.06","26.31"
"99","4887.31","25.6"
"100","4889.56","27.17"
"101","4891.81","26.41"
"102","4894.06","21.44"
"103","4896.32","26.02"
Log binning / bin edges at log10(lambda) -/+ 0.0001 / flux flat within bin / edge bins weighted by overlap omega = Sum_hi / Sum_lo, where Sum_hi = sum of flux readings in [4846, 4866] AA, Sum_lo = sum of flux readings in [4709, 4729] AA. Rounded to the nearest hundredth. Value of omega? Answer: 0.98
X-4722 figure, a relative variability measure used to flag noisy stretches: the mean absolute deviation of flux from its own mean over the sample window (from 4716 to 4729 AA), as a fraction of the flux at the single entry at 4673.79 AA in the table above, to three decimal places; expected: 0.070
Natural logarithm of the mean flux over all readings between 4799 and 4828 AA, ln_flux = 3.34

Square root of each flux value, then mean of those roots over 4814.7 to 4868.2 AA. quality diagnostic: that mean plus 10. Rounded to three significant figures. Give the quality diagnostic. 15.3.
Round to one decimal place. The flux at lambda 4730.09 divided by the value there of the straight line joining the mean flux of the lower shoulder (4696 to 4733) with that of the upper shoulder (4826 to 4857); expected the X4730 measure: 1.1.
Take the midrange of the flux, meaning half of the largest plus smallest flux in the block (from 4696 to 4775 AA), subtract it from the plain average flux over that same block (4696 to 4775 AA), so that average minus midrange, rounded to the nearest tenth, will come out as 0.7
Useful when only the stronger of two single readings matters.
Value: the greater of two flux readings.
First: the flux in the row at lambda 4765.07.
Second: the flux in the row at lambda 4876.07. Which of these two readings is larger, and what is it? 33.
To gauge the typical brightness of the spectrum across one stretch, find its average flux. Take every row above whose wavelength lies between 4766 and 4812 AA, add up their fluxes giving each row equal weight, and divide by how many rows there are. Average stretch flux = 26.4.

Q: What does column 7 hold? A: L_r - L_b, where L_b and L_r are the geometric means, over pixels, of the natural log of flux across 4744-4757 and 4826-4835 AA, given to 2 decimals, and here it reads 0.11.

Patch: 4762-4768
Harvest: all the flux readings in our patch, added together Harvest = 79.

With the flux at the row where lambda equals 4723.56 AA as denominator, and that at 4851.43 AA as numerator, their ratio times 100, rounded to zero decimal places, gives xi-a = 109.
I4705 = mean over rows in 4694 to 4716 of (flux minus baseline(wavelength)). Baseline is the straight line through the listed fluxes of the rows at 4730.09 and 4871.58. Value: -4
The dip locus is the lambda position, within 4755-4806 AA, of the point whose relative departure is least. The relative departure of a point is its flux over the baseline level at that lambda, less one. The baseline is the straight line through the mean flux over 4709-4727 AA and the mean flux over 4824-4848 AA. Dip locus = 4782.66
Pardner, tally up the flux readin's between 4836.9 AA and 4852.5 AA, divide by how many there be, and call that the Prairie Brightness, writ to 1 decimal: 28.0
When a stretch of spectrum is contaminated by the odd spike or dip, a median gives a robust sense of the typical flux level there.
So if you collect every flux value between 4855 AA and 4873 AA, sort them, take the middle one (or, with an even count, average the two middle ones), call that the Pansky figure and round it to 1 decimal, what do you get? 27.5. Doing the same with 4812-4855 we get 27.6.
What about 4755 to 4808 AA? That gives 26.4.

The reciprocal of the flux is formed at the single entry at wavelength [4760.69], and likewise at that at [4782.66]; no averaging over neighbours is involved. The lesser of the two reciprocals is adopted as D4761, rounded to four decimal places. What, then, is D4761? 0.0449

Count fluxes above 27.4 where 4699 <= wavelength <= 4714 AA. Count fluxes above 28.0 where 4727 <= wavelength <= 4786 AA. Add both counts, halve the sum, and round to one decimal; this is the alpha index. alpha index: 6.5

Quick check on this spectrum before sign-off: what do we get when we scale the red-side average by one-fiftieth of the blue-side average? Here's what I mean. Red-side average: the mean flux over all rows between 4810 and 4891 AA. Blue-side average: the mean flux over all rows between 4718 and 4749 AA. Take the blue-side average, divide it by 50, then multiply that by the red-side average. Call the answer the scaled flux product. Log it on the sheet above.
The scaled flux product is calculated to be 16.3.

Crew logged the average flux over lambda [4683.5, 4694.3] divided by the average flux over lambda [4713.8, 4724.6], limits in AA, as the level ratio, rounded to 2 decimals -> 1.03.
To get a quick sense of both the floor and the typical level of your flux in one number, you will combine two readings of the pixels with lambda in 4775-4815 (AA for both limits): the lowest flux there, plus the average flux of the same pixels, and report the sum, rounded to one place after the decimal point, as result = 47.6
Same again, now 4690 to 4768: 48.5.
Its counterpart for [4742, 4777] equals 46.0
